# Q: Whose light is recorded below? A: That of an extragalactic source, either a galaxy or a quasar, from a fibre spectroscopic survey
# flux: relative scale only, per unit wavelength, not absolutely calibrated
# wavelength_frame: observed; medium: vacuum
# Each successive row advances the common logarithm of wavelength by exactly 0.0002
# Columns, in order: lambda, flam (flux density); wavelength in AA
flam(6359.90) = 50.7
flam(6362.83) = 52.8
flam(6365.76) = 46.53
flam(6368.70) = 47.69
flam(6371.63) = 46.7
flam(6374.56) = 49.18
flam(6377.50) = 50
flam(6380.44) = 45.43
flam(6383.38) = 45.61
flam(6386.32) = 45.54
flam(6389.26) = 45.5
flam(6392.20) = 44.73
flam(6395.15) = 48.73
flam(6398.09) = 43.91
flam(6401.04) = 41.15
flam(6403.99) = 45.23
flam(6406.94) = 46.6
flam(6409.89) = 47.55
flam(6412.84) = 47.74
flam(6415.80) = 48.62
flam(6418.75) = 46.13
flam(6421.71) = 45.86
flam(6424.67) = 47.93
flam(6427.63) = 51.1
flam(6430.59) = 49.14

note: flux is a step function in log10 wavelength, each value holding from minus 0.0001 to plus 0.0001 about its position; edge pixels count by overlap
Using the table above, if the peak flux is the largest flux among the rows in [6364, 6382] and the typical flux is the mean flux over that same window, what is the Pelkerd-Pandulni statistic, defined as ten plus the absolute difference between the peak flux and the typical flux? 12.4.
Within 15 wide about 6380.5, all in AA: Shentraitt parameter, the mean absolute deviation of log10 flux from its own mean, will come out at 0.0178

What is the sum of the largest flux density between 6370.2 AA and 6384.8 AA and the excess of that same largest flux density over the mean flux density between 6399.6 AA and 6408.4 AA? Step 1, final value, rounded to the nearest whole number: 56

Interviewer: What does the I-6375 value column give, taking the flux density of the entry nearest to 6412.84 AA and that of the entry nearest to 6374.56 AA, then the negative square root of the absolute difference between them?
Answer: -1.2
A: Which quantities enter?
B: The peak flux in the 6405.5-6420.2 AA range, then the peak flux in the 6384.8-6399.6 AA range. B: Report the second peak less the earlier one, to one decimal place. 0.1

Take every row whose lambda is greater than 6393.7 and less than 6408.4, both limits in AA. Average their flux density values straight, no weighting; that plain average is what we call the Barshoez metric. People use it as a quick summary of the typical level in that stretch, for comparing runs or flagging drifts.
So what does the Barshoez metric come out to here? 45.1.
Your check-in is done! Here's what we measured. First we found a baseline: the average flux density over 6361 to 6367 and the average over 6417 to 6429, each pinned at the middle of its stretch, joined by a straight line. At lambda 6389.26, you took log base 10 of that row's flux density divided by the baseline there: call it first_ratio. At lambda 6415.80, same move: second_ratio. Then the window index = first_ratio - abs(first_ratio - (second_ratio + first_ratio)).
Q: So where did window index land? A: -0.037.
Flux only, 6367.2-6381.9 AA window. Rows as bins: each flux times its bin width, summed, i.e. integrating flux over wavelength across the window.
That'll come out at 702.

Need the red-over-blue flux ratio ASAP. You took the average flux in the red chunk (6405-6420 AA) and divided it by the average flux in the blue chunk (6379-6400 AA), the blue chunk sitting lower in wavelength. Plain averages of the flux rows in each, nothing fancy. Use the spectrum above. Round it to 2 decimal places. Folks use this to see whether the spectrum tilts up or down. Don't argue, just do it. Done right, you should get 1.04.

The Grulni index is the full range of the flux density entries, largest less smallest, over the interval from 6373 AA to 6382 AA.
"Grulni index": 4.6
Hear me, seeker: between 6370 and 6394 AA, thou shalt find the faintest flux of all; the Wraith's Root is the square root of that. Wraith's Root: 6.69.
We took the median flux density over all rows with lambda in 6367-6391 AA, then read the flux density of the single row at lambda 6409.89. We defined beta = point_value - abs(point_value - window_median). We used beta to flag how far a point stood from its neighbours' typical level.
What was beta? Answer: 46.2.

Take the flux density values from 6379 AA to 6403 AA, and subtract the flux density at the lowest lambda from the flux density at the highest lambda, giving -4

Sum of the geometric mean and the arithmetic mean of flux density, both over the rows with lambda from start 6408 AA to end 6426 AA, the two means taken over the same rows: 95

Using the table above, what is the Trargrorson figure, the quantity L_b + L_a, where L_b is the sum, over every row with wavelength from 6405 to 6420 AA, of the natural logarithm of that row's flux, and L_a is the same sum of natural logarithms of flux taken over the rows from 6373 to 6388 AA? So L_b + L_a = 38.55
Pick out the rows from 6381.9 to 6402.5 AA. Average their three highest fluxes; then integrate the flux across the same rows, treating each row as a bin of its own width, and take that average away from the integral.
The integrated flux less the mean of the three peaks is 881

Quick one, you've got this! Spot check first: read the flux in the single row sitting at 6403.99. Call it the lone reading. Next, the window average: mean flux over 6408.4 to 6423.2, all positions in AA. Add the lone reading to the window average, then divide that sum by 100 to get 0.924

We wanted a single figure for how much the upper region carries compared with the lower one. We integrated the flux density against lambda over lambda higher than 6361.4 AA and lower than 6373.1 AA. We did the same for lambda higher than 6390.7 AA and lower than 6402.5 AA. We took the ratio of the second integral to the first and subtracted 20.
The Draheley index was -19.1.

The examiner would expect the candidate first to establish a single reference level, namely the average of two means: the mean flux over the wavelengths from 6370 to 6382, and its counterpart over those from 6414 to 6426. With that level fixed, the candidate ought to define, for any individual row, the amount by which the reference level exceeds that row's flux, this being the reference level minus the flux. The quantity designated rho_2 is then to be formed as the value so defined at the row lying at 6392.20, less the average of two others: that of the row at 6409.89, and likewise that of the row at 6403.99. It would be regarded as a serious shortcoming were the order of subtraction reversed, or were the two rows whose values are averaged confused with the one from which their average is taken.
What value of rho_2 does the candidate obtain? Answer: 1.7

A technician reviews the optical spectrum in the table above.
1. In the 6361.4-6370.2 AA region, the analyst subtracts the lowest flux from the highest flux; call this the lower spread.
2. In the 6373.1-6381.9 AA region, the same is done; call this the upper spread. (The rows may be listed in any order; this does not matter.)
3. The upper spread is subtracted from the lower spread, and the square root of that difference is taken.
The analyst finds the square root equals 1.3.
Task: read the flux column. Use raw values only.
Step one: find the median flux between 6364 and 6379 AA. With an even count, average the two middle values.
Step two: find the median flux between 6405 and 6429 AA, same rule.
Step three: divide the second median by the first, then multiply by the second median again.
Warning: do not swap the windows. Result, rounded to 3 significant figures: 47.6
